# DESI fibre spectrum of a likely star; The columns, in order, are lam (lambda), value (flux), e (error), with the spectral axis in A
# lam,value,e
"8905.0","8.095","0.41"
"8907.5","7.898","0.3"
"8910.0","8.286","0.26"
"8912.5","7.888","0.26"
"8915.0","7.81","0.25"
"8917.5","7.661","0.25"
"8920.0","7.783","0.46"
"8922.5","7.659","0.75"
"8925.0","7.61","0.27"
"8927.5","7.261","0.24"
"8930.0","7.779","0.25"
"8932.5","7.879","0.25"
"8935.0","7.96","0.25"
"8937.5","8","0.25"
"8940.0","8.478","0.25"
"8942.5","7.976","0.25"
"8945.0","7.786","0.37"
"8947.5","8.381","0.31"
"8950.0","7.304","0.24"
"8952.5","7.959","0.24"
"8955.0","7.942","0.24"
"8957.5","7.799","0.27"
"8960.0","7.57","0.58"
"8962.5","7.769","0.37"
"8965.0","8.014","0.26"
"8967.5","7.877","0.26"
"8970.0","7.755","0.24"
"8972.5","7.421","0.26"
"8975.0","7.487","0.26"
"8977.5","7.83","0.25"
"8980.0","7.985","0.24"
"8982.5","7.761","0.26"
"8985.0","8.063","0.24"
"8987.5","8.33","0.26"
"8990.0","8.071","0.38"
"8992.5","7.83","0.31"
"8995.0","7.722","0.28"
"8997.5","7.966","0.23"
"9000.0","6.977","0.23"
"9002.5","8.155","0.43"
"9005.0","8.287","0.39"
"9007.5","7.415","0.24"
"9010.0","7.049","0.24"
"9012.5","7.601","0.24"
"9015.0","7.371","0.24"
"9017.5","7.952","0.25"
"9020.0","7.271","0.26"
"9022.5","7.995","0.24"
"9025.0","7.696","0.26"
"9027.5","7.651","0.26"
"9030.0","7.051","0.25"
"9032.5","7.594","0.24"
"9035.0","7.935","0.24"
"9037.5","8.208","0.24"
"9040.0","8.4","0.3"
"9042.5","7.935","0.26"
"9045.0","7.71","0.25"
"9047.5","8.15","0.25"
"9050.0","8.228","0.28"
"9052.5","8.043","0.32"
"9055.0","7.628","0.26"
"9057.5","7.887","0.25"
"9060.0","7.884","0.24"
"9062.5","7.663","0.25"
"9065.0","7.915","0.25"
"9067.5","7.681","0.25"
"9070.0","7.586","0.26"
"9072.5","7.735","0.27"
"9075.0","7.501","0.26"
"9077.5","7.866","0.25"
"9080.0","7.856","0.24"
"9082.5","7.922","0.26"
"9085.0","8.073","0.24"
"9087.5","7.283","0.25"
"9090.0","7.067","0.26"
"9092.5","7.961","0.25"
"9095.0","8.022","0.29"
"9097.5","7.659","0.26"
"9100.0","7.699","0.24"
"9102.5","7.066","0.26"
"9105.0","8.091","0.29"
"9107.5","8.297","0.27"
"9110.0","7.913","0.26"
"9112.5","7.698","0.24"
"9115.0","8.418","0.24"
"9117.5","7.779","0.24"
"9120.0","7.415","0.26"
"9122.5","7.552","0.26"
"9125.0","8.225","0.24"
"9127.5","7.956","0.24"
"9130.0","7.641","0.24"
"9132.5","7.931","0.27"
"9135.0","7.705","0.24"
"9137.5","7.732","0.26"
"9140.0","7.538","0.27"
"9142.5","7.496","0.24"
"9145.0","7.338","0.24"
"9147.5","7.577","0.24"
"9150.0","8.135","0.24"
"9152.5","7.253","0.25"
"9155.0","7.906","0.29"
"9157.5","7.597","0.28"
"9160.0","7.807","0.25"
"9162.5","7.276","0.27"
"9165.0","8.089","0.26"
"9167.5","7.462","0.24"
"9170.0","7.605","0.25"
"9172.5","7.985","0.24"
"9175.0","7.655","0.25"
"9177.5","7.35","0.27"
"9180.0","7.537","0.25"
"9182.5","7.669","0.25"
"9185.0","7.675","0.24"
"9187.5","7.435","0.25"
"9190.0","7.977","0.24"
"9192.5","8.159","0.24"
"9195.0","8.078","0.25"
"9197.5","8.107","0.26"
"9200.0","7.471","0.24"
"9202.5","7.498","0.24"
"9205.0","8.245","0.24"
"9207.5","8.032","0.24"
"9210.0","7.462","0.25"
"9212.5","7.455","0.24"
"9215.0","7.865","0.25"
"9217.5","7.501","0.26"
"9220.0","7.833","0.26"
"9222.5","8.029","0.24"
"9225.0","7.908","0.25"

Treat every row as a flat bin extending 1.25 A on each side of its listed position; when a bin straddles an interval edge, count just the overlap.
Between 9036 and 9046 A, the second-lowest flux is 7.935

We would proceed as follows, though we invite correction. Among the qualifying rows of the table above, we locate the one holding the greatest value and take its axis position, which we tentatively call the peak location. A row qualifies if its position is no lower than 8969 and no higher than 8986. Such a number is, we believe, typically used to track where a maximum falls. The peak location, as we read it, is 8985.0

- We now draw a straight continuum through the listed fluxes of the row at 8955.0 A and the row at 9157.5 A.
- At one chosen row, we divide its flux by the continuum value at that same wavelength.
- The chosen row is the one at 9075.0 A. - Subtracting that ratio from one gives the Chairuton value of 0.03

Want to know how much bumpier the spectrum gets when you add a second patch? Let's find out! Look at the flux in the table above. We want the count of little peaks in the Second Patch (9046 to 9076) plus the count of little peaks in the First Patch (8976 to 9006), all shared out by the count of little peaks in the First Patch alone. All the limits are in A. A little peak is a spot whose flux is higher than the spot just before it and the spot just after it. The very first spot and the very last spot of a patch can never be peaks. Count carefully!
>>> 2.3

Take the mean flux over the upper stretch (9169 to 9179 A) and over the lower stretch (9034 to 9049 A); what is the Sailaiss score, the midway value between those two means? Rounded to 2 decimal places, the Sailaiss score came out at 7.85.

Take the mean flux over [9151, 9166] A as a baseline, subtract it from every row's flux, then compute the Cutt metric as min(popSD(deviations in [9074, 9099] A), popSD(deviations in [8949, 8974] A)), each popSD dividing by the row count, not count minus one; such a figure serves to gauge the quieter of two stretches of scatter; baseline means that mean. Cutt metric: 0.225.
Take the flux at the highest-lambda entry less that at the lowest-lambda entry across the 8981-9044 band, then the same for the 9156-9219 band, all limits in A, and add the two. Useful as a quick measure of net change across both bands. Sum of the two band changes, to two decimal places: 0.08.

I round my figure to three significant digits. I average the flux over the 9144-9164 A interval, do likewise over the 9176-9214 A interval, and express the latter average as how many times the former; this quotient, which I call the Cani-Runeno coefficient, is 1.02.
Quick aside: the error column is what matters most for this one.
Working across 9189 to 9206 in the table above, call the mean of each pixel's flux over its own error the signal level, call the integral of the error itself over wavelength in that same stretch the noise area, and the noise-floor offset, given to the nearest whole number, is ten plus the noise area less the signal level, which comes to -18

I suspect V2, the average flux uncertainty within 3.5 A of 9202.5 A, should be 0.240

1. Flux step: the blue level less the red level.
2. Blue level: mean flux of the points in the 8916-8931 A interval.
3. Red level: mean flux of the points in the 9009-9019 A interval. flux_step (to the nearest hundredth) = 0.13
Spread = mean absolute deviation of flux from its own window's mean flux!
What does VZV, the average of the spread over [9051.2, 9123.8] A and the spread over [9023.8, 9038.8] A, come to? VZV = 0.25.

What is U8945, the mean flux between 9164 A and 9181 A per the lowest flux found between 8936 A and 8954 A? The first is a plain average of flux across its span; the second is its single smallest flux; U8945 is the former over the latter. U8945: 1.05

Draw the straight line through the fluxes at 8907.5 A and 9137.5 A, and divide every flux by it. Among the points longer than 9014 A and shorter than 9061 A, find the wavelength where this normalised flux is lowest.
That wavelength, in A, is 9030.0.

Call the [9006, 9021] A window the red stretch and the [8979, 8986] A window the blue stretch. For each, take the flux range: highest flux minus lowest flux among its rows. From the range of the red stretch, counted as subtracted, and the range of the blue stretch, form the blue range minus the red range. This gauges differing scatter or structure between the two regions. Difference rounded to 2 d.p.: -0.60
